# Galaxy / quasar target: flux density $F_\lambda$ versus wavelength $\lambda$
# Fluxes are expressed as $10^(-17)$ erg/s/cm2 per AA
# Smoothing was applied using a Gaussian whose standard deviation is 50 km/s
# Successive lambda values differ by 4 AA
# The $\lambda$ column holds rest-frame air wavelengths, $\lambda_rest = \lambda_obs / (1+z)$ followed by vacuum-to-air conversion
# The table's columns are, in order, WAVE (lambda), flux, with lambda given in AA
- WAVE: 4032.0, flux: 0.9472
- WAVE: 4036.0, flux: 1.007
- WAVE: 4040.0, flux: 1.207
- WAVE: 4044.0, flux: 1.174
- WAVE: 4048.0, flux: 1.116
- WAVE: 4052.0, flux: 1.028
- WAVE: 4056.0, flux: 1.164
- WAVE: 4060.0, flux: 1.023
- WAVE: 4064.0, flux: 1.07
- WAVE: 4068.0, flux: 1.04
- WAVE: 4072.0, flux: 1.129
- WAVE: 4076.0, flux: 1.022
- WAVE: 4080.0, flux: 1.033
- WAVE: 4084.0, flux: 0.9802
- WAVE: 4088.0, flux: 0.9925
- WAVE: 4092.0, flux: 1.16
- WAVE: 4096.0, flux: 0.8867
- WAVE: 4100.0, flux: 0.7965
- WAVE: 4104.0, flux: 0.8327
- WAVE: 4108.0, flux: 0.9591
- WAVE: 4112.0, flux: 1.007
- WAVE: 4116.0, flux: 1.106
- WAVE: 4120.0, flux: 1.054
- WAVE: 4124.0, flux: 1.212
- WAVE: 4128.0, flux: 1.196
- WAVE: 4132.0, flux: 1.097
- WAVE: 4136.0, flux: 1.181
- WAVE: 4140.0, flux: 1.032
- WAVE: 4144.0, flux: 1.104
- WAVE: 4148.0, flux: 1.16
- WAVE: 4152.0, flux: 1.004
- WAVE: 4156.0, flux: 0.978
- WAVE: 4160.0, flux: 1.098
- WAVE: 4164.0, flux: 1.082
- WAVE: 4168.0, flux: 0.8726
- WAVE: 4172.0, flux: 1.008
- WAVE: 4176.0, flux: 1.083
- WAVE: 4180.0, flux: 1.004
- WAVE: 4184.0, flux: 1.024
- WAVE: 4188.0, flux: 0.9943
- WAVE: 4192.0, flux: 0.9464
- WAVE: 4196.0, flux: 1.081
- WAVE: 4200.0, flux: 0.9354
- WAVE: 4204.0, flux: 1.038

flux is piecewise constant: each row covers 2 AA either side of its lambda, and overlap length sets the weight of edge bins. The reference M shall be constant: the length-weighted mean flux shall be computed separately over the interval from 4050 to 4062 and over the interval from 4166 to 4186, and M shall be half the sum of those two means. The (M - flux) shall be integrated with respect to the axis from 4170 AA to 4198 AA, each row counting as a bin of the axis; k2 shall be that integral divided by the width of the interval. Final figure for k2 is 0.015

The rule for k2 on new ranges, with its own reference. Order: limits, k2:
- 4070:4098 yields 0.006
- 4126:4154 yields -0.076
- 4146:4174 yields 0.006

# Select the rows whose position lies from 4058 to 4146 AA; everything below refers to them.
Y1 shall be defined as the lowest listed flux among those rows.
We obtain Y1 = 0.7965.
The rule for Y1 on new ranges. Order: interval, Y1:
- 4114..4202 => 0.8726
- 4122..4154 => 1.004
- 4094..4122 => 0.7965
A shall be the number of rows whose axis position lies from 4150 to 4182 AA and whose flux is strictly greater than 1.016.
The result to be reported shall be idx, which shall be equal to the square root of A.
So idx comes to 1.7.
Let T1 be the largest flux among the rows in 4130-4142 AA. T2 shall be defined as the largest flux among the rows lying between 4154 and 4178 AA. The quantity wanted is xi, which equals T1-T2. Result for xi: 0.08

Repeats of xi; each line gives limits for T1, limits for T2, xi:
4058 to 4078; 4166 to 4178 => 0.05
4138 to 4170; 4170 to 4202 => 0.08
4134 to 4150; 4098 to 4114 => 0.17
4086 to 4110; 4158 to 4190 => 0.06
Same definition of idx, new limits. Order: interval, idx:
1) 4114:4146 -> 2.8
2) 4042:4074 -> 2.8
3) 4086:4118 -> 1.4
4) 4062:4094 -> 2.4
